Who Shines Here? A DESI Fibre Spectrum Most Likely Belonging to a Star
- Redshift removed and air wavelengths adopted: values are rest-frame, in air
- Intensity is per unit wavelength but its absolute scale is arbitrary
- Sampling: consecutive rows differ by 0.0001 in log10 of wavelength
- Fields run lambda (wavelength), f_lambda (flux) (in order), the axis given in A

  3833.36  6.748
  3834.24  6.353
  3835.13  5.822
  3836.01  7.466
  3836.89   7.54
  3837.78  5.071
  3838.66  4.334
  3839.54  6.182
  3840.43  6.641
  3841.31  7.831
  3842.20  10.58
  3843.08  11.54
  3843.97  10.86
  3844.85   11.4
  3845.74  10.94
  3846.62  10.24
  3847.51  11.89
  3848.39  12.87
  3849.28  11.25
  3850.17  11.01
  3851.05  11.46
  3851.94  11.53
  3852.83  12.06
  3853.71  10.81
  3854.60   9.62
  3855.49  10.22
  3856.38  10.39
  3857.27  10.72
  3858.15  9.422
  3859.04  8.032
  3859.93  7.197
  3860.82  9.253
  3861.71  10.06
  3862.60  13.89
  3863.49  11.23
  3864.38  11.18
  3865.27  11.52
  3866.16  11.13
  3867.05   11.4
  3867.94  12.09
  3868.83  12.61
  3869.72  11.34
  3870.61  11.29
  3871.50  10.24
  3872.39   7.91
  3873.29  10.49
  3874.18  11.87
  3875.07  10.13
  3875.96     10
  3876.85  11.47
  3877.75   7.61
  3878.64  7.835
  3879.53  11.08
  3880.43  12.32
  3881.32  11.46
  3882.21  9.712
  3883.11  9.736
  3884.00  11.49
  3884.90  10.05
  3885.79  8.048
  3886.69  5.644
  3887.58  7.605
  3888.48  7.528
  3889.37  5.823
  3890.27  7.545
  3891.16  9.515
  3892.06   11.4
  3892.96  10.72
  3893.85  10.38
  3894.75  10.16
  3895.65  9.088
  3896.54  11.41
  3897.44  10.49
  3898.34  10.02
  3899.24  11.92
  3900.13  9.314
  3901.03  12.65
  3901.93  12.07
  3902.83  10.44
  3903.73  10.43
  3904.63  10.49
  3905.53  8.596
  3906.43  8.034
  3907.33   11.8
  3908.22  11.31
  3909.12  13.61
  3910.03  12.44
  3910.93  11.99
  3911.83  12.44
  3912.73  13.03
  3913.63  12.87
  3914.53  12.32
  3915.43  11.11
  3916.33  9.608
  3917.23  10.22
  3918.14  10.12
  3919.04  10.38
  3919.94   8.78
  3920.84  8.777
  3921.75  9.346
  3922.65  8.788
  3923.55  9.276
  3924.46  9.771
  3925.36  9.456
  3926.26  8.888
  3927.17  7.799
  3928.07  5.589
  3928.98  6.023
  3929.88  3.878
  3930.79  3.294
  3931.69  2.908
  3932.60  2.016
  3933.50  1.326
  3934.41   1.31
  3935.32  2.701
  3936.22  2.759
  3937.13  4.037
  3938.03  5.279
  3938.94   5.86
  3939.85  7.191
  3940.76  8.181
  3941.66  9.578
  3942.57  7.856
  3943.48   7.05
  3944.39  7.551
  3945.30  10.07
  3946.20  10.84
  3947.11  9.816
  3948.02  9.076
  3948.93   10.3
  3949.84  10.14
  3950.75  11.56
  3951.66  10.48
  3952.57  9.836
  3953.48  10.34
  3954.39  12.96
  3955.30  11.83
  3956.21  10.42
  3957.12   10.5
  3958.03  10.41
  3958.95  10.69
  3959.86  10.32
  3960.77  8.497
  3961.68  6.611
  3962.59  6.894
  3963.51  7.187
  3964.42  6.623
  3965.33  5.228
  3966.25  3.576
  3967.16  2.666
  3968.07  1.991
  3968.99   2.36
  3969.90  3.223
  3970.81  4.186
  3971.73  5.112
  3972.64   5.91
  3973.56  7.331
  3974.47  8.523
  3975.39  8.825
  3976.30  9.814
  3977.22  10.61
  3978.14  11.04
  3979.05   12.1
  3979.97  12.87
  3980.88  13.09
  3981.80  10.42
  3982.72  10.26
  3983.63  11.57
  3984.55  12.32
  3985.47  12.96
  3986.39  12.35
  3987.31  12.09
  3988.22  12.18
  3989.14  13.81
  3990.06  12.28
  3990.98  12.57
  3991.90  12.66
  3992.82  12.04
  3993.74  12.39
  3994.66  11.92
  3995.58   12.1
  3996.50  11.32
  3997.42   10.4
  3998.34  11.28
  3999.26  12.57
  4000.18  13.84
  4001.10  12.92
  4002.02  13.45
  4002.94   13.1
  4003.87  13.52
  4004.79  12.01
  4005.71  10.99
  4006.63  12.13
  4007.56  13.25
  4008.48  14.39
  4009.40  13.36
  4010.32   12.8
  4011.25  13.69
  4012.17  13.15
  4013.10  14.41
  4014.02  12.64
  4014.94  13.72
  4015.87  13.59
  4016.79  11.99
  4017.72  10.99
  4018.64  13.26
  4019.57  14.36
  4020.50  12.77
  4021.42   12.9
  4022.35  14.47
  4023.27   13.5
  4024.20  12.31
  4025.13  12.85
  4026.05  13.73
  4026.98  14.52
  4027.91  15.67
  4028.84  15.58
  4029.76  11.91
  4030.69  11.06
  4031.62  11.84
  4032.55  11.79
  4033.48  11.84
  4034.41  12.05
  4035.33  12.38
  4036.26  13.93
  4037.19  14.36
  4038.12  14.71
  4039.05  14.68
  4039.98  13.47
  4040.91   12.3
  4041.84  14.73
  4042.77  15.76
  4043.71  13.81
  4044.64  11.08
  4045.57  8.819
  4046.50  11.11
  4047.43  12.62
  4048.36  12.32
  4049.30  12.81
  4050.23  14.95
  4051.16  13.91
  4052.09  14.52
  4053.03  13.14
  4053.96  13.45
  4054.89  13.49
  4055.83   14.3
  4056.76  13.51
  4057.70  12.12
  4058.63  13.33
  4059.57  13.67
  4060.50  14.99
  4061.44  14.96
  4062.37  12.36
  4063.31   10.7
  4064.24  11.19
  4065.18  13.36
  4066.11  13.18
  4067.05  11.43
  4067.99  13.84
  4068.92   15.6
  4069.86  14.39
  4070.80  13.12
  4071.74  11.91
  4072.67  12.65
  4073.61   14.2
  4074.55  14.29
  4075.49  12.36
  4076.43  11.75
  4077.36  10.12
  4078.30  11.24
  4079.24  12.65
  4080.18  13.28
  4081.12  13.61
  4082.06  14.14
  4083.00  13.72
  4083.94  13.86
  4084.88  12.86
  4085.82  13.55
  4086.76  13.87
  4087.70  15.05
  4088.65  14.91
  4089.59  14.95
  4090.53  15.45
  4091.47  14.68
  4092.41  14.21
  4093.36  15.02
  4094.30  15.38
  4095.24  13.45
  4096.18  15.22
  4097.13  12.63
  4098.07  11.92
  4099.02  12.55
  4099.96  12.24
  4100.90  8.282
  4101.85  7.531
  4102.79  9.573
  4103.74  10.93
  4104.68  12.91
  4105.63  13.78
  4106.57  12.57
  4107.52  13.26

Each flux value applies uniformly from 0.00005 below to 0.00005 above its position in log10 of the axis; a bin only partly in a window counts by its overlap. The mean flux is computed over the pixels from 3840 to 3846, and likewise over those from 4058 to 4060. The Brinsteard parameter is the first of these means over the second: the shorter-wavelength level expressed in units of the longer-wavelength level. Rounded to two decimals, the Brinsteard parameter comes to 0.74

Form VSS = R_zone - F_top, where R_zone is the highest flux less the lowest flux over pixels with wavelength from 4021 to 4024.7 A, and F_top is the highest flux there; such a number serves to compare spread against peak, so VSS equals -12.3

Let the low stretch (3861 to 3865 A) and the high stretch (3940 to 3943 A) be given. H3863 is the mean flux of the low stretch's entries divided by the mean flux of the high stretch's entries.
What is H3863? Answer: 1.4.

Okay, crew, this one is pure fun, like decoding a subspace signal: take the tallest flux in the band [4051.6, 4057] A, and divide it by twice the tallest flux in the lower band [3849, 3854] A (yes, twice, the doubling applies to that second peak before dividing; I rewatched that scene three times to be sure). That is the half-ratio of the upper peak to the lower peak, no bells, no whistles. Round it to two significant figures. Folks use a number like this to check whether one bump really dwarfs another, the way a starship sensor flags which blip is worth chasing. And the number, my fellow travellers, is 0.60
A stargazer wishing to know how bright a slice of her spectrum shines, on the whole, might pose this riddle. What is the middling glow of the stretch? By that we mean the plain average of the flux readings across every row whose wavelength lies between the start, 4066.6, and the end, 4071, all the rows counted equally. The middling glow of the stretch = 13.7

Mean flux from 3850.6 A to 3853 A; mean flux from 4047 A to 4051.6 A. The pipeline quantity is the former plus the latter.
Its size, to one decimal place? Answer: 25.0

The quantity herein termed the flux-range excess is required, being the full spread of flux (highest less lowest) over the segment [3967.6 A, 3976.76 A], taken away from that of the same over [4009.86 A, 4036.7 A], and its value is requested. -3.1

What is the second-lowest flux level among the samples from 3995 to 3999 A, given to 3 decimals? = 11.280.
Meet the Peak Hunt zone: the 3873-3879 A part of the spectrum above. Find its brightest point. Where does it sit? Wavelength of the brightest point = 3874.18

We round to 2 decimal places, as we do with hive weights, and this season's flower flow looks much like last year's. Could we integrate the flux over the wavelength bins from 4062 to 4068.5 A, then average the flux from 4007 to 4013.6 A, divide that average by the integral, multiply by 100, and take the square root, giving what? 4.11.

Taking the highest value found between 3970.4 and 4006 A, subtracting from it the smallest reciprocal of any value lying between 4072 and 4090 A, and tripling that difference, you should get 41.3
